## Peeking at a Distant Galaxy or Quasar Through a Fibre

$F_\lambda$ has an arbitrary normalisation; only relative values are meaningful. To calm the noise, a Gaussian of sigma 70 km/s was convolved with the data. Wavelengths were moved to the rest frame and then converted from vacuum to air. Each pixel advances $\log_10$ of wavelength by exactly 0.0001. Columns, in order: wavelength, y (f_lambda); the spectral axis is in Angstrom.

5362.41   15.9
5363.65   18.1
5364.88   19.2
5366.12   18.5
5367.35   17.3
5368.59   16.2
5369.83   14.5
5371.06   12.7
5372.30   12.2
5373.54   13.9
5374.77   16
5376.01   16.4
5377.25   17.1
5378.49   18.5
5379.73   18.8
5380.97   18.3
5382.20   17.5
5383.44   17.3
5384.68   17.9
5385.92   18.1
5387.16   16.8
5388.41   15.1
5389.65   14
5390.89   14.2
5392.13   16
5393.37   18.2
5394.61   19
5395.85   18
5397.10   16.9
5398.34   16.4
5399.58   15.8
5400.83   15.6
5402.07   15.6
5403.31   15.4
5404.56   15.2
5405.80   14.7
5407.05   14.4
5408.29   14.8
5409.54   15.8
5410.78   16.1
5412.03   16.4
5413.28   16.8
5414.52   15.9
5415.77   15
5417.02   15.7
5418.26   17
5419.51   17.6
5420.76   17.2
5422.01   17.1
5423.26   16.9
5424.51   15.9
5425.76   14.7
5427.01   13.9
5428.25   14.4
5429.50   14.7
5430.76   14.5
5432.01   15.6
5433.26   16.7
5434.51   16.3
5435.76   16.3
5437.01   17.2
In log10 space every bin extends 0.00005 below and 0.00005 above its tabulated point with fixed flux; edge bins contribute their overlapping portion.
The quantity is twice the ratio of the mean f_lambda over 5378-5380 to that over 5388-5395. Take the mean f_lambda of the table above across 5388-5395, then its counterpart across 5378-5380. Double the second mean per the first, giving 2.32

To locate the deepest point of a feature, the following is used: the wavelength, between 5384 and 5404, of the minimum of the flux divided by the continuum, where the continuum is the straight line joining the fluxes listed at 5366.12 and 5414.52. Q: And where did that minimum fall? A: 5389.65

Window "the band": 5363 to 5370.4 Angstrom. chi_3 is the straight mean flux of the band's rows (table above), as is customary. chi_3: 17.3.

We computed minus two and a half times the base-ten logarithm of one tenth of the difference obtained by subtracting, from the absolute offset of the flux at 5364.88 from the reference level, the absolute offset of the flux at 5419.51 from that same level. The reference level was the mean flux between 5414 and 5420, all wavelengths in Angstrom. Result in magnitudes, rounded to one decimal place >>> 2.0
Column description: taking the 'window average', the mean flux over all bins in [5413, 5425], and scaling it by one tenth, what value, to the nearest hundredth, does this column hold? 1.65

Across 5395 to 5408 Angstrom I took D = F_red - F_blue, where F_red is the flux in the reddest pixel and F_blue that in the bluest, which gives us -3.6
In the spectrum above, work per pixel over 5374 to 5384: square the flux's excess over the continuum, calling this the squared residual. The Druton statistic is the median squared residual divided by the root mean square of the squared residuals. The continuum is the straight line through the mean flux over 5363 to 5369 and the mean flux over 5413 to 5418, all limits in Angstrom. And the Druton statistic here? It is 0.83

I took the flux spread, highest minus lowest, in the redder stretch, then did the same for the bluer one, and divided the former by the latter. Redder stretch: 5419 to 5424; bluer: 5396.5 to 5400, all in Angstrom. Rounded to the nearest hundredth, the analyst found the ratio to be 0.64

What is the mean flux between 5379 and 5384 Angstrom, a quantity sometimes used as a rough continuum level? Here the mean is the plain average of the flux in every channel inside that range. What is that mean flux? 18.0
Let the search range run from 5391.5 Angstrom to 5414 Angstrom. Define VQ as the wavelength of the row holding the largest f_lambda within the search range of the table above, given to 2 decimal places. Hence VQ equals 5394.61 Angstrom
